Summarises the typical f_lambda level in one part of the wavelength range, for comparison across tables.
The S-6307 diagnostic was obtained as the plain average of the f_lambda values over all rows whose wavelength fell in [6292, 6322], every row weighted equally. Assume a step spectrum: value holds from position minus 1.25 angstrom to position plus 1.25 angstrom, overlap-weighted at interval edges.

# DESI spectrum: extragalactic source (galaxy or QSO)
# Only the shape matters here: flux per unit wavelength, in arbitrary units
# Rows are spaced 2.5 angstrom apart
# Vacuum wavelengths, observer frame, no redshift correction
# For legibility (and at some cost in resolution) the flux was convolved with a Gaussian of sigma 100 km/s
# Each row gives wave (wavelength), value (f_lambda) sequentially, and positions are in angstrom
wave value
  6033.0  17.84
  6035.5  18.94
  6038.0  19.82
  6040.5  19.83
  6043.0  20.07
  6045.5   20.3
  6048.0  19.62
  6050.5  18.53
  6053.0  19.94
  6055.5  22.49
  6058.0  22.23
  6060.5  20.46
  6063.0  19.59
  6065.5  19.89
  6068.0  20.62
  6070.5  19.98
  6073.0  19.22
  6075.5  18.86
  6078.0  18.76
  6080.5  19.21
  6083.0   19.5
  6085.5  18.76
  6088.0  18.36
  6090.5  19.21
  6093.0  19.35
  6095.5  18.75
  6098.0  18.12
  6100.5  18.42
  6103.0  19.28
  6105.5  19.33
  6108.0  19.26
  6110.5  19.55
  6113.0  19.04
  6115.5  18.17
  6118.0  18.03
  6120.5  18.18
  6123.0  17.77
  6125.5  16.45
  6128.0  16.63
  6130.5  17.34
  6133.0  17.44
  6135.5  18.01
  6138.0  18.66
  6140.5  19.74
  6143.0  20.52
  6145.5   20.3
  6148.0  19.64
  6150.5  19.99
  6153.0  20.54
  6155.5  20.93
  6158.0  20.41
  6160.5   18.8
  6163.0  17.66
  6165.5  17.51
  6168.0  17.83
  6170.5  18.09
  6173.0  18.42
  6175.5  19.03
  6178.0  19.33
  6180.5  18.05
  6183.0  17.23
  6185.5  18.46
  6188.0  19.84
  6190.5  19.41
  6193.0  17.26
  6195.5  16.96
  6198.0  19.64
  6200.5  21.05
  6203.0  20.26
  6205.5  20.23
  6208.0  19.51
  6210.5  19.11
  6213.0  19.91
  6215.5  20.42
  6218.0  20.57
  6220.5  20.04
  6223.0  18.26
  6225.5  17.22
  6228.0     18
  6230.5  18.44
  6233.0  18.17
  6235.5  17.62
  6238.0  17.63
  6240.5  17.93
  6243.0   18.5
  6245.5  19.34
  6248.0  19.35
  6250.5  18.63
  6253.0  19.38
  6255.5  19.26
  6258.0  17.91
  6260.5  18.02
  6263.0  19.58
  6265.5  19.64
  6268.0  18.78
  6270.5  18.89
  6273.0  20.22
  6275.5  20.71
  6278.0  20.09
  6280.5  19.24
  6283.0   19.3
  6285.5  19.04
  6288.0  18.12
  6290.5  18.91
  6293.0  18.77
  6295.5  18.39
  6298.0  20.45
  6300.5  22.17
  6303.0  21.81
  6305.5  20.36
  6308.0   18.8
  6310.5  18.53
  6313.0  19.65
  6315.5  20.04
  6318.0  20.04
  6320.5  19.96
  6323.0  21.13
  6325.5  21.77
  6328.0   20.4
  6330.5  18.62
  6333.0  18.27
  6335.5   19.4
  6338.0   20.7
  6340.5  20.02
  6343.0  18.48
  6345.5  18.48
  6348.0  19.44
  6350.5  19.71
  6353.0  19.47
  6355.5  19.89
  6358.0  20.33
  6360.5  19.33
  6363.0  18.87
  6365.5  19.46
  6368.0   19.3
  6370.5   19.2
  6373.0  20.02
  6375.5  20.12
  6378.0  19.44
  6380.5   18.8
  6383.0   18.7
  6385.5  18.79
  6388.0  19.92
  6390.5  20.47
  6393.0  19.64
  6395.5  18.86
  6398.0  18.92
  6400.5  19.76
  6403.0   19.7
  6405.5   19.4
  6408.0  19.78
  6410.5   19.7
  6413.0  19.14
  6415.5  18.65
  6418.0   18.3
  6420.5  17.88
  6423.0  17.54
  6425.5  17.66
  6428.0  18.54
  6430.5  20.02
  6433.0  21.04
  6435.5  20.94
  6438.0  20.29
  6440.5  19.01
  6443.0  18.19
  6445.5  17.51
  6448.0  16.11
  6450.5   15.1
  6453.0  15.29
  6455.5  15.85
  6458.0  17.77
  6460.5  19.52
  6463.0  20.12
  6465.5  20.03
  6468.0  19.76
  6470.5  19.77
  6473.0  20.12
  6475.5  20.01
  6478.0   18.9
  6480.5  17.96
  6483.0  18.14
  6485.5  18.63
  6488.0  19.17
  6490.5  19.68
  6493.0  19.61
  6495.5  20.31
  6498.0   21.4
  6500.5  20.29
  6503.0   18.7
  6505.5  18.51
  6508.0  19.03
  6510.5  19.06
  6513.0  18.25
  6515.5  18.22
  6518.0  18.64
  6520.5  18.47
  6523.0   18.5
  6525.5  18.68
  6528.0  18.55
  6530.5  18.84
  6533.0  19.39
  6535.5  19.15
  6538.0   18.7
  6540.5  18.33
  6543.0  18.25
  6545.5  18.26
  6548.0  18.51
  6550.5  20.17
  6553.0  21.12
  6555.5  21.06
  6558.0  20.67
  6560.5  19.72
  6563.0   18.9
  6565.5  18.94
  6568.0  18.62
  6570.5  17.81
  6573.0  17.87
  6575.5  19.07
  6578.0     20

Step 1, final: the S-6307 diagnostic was 19.9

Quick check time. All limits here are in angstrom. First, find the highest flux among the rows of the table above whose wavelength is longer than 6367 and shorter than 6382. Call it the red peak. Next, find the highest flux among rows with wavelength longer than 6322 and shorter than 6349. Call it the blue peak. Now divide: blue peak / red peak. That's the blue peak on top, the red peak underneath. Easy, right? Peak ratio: 1.08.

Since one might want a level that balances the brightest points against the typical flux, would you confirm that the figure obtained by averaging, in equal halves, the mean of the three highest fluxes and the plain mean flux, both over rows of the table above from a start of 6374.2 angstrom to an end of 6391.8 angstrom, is 19.8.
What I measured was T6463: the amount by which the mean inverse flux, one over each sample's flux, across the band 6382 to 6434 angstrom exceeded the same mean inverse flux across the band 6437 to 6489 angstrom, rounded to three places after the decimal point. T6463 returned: -0.002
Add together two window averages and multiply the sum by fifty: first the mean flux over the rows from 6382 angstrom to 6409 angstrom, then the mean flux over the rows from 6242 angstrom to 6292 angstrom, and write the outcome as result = 1930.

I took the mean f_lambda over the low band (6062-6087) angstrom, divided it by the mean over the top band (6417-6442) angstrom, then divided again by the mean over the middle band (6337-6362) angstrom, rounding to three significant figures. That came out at 0.0519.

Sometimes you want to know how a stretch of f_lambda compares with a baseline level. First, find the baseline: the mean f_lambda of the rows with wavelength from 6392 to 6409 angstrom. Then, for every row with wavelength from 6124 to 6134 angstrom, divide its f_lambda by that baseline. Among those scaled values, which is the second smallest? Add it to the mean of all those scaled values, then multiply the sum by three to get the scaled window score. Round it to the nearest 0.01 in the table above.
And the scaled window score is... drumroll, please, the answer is 5.19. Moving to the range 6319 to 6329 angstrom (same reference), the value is 6.36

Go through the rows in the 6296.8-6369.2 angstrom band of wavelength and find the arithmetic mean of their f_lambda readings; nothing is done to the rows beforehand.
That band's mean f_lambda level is 19.8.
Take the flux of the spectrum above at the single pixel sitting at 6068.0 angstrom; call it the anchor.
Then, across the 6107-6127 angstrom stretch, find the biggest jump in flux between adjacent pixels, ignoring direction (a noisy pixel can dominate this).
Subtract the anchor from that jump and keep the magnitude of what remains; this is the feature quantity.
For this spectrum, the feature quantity 19.3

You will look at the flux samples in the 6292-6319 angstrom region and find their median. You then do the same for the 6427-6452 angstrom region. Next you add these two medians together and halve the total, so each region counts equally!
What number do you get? 19.4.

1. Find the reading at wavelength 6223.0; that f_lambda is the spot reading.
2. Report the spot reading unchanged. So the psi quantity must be 18.26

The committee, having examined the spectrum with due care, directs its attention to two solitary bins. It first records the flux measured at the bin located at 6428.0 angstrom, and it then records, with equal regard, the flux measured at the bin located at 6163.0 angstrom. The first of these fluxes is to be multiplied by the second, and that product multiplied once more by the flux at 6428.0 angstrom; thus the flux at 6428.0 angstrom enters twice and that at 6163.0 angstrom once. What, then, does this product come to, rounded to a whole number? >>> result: 6070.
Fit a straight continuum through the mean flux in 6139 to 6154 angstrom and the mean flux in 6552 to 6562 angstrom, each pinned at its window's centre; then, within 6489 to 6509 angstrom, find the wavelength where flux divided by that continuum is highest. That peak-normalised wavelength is 6498.0 angstrom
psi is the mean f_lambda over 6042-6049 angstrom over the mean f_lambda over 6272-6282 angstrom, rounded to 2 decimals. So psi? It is 1.00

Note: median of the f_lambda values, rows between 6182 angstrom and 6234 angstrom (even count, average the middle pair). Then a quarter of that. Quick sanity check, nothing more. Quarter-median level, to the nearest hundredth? 4.85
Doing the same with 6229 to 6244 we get 4.51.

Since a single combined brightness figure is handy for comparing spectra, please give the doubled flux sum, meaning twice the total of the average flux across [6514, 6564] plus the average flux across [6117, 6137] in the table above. 73.2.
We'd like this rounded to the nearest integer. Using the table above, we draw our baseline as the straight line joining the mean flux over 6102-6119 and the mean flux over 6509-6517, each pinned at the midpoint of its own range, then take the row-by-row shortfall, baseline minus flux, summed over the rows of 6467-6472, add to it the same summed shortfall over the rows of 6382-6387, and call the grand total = -3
